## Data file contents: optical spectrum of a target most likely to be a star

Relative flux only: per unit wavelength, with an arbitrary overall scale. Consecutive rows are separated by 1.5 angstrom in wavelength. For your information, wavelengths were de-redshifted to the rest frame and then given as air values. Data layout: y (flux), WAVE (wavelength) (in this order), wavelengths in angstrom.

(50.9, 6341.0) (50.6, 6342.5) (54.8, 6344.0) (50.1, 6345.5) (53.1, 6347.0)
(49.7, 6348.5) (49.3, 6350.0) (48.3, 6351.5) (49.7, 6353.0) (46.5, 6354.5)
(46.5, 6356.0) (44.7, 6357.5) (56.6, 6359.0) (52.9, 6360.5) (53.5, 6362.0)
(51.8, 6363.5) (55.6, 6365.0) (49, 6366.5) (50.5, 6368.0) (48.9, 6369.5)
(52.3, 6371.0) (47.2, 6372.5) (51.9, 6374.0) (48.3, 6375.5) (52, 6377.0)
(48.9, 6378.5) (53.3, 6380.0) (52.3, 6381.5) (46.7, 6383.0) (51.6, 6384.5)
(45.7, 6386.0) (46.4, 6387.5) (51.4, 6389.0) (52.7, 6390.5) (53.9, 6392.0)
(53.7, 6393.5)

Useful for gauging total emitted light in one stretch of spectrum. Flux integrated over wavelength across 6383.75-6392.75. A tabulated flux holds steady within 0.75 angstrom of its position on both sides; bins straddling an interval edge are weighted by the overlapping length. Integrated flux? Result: 453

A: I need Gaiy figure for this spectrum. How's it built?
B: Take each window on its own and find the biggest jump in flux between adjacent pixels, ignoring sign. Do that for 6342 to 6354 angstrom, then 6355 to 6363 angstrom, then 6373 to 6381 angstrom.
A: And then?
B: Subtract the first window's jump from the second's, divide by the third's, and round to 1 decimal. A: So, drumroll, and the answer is 1.6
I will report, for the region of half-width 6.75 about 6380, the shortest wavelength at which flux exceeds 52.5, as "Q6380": 6380.0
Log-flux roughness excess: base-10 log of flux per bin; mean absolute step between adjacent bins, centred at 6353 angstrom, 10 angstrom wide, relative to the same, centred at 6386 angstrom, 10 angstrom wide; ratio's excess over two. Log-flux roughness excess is -1.66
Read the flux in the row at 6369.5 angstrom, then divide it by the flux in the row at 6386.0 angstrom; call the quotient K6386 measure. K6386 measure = 1.07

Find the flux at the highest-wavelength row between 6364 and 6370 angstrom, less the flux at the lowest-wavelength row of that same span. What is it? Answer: -7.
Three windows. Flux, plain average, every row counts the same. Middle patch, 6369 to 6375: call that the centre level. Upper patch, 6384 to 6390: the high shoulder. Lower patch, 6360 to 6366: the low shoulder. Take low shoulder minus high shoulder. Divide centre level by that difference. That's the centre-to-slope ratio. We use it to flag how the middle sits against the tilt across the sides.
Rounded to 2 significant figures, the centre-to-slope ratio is 11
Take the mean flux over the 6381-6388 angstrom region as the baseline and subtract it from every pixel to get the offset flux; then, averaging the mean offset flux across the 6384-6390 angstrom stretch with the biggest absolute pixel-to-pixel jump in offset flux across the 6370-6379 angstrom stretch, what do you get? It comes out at 2.7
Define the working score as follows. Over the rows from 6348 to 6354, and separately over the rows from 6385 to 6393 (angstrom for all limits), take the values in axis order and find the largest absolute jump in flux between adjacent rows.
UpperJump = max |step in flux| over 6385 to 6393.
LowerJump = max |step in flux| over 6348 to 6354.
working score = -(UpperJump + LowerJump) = -6.4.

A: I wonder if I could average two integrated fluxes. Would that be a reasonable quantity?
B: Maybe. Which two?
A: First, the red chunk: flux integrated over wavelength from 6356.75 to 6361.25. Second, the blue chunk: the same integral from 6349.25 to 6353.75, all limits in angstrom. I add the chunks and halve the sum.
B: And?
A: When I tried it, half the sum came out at 226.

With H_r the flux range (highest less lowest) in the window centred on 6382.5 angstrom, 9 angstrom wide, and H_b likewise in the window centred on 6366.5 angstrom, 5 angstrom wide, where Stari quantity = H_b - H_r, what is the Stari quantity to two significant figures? -1.0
